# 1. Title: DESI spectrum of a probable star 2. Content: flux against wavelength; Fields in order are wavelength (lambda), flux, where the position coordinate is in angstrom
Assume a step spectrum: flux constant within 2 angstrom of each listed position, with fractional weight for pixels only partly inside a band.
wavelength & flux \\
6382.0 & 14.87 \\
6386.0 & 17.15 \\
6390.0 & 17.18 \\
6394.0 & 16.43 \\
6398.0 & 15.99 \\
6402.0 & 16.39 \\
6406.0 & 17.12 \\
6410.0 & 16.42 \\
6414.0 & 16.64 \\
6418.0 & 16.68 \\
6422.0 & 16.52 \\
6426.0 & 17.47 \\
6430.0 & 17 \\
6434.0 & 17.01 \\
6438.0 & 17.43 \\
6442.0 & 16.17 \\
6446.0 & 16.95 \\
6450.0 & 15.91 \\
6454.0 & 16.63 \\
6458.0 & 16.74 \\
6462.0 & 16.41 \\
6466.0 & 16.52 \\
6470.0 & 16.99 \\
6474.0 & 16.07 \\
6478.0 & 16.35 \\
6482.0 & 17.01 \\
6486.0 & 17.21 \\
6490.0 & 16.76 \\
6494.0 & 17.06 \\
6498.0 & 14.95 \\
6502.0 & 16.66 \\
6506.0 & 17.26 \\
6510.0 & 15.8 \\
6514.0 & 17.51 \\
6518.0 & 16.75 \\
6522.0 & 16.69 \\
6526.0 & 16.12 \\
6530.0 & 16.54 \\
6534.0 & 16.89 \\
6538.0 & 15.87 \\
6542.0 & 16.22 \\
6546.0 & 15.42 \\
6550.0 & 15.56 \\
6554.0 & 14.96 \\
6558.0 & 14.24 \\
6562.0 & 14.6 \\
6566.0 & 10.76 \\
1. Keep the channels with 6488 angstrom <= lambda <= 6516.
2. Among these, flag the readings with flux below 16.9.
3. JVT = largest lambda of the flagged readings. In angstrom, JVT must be 6510.0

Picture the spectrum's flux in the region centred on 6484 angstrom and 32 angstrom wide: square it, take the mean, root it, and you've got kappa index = 16.6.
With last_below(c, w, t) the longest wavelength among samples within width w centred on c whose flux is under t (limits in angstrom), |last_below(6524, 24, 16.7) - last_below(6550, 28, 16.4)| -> 32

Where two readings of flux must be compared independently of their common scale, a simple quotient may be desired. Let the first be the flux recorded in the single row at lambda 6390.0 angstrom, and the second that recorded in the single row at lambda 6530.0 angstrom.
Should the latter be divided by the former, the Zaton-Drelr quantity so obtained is 0.96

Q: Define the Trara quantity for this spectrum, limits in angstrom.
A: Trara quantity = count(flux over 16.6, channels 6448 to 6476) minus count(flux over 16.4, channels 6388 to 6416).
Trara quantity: -2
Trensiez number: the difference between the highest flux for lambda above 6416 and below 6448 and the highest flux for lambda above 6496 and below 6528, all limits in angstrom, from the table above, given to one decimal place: 0.0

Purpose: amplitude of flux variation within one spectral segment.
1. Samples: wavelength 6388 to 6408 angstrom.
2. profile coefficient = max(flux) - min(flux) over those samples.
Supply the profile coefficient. 1.19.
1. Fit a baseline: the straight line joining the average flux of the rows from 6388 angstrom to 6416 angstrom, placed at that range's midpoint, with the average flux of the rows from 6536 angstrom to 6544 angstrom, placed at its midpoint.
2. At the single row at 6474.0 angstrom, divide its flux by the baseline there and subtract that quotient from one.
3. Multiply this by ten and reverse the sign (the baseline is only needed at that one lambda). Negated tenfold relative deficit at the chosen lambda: -0.15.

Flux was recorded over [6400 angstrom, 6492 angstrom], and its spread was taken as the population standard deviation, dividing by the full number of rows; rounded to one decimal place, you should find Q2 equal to 0.4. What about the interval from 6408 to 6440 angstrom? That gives 0.4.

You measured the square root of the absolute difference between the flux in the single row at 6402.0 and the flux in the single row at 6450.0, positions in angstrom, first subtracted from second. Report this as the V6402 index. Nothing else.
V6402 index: 0.69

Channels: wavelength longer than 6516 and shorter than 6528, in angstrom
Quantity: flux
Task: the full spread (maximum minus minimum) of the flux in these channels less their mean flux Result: -15.9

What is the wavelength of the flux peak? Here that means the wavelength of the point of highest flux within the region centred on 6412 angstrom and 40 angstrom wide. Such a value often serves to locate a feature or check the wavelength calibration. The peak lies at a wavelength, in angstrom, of 6426.0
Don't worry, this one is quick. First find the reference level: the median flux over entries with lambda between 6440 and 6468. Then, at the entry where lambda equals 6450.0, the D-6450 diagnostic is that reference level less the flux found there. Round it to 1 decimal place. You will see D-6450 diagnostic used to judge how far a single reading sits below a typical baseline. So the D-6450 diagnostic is 0.6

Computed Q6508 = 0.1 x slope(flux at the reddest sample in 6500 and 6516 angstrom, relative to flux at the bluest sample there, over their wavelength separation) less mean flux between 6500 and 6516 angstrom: -16.8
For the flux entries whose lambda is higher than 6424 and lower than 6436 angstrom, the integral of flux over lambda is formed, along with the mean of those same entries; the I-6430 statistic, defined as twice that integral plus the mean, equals 429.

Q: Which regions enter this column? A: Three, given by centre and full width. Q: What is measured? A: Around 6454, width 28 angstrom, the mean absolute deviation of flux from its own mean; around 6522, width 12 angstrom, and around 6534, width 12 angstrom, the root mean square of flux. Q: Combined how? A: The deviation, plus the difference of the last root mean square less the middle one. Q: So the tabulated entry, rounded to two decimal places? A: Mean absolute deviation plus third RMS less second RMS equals 0.18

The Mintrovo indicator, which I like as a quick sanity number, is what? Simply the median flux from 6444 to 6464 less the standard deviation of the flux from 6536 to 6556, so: 16.2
